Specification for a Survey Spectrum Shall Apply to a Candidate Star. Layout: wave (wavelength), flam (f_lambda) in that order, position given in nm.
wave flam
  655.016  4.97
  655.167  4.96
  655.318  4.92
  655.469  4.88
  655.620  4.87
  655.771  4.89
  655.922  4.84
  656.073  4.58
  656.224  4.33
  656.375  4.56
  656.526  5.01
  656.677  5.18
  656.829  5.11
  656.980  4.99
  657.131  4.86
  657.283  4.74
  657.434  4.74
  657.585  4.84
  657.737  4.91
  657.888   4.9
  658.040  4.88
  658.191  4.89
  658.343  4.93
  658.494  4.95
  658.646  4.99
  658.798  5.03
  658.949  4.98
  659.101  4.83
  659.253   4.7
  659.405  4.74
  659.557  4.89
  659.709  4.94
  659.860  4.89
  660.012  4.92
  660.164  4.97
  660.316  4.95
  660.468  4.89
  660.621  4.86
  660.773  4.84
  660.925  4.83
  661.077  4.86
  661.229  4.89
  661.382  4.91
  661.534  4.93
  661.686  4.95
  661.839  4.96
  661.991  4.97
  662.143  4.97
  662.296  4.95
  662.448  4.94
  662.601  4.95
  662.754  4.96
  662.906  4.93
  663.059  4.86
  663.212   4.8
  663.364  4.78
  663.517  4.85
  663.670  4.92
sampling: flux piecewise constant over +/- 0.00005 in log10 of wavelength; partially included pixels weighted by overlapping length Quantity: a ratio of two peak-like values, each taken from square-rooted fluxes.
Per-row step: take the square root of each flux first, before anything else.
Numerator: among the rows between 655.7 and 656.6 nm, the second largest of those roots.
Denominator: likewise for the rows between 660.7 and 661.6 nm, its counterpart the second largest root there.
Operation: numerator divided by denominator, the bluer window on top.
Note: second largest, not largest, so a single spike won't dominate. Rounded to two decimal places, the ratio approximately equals 1.00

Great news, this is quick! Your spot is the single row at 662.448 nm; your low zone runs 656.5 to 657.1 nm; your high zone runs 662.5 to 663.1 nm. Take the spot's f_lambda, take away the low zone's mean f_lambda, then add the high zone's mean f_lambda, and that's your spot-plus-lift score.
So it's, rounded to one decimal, 4.8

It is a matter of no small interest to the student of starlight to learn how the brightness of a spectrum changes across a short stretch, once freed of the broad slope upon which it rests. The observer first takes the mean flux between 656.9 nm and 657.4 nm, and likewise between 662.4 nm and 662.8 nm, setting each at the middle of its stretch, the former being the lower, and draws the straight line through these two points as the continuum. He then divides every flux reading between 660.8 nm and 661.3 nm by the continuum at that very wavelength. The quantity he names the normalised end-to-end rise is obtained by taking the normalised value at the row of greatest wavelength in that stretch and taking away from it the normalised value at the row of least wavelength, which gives 0.011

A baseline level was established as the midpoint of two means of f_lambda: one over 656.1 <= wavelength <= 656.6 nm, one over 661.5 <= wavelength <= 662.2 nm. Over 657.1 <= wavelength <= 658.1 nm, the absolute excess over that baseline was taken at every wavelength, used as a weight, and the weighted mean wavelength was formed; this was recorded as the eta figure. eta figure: 657.65 nm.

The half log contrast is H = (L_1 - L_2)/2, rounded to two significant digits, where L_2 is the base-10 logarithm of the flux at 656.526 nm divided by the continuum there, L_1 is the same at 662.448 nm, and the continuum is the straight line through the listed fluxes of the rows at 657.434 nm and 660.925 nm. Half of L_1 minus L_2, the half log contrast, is -0.010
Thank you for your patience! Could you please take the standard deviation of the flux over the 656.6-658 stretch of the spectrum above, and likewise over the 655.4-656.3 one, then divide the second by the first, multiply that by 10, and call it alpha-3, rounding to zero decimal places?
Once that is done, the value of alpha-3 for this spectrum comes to 15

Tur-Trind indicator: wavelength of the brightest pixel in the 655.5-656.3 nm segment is 655.771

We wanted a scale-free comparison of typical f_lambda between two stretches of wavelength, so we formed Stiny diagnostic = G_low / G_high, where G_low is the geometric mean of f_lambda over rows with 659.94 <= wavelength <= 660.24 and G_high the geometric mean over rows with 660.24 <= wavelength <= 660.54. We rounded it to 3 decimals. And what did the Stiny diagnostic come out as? 1.005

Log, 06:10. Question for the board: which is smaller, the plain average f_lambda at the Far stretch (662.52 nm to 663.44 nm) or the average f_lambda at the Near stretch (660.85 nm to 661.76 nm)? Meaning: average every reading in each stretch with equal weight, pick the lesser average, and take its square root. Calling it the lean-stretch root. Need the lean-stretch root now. 2.21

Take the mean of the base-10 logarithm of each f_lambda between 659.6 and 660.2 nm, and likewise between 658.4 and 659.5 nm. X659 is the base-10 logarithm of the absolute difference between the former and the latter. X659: -2.4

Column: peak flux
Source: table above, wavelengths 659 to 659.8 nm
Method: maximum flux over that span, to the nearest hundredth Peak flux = 4.94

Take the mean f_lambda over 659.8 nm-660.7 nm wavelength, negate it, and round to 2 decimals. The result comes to -4.91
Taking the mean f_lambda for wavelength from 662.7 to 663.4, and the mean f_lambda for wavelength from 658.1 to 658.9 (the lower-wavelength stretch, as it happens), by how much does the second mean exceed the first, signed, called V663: 0.09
